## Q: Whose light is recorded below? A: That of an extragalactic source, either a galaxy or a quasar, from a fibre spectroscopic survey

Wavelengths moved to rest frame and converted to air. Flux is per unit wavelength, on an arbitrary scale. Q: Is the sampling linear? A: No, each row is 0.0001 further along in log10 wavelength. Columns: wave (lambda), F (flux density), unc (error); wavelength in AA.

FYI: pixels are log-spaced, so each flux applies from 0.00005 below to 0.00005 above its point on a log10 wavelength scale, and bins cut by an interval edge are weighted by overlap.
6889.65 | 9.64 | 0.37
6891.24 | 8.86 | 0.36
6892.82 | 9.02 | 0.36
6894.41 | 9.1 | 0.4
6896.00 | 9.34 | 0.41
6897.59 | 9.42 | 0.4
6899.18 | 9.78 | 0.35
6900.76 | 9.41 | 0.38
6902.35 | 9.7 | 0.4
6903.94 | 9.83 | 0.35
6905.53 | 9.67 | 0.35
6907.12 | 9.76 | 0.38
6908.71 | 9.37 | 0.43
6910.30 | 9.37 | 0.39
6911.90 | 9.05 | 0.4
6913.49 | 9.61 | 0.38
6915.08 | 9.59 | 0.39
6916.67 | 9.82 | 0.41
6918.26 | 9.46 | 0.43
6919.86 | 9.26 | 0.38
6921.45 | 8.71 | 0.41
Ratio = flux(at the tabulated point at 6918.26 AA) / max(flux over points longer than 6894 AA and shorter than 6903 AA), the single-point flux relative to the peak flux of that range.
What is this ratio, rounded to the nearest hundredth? 0.97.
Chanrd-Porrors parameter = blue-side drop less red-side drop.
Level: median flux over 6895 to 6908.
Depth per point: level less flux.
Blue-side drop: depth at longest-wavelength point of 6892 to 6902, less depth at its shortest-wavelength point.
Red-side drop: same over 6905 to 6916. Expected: -0.47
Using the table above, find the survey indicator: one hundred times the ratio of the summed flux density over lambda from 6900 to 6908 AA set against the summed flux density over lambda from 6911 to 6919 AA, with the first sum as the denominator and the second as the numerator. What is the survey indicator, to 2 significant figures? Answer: 98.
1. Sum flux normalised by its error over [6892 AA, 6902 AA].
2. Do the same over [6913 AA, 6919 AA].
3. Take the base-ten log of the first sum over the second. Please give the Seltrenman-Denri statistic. 0.2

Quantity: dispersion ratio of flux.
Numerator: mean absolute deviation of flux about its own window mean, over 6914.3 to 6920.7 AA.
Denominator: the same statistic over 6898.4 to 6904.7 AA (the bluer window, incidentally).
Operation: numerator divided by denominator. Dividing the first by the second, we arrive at 1.3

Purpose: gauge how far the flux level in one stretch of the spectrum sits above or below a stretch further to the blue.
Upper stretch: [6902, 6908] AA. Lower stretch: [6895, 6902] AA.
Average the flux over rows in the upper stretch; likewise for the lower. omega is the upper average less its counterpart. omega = 0.25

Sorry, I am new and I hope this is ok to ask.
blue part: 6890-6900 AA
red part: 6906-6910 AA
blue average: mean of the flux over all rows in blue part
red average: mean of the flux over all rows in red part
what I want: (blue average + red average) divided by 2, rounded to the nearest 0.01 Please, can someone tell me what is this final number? 9.41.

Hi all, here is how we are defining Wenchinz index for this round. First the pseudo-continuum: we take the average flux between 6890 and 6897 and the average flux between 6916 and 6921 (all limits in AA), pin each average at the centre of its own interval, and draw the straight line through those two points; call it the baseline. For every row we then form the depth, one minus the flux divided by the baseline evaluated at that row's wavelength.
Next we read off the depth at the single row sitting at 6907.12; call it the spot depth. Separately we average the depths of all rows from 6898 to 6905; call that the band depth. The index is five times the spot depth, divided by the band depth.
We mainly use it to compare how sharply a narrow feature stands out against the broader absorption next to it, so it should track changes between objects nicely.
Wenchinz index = 5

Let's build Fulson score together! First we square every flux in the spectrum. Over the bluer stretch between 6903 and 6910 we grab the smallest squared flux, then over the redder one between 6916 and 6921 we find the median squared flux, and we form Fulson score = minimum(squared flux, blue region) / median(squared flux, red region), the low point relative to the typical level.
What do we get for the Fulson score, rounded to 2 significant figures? 0.98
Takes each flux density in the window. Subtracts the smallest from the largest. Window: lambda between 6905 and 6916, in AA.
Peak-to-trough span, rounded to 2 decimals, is 0.71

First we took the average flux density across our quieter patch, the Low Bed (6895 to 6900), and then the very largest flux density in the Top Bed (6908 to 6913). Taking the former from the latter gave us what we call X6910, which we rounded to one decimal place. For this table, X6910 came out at -0.1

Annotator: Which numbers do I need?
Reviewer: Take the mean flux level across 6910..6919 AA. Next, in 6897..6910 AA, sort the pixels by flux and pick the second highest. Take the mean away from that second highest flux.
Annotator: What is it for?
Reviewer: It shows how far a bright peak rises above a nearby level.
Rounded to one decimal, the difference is 0.3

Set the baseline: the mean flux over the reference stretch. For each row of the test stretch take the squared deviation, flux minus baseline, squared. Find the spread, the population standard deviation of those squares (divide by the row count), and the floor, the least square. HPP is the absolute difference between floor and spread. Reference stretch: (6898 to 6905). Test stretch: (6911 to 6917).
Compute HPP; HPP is 0.16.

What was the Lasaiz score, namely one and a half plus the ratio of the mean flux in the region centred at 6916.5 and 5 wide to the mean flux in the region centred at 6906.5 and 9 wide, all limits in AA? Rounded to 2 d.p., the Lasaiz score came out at 2.50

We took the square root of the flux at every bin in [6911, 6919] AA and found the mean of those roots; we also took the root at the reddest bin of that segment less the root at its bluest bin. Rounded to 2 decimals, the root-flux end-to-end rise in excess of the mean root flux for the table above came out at -3.02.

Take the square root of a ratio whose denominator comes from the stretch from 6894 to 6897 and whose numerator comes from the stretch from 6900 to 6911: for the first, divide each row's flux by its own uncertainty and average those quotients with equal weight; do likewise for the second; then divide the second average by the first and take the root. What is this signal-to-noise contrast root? 1.05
